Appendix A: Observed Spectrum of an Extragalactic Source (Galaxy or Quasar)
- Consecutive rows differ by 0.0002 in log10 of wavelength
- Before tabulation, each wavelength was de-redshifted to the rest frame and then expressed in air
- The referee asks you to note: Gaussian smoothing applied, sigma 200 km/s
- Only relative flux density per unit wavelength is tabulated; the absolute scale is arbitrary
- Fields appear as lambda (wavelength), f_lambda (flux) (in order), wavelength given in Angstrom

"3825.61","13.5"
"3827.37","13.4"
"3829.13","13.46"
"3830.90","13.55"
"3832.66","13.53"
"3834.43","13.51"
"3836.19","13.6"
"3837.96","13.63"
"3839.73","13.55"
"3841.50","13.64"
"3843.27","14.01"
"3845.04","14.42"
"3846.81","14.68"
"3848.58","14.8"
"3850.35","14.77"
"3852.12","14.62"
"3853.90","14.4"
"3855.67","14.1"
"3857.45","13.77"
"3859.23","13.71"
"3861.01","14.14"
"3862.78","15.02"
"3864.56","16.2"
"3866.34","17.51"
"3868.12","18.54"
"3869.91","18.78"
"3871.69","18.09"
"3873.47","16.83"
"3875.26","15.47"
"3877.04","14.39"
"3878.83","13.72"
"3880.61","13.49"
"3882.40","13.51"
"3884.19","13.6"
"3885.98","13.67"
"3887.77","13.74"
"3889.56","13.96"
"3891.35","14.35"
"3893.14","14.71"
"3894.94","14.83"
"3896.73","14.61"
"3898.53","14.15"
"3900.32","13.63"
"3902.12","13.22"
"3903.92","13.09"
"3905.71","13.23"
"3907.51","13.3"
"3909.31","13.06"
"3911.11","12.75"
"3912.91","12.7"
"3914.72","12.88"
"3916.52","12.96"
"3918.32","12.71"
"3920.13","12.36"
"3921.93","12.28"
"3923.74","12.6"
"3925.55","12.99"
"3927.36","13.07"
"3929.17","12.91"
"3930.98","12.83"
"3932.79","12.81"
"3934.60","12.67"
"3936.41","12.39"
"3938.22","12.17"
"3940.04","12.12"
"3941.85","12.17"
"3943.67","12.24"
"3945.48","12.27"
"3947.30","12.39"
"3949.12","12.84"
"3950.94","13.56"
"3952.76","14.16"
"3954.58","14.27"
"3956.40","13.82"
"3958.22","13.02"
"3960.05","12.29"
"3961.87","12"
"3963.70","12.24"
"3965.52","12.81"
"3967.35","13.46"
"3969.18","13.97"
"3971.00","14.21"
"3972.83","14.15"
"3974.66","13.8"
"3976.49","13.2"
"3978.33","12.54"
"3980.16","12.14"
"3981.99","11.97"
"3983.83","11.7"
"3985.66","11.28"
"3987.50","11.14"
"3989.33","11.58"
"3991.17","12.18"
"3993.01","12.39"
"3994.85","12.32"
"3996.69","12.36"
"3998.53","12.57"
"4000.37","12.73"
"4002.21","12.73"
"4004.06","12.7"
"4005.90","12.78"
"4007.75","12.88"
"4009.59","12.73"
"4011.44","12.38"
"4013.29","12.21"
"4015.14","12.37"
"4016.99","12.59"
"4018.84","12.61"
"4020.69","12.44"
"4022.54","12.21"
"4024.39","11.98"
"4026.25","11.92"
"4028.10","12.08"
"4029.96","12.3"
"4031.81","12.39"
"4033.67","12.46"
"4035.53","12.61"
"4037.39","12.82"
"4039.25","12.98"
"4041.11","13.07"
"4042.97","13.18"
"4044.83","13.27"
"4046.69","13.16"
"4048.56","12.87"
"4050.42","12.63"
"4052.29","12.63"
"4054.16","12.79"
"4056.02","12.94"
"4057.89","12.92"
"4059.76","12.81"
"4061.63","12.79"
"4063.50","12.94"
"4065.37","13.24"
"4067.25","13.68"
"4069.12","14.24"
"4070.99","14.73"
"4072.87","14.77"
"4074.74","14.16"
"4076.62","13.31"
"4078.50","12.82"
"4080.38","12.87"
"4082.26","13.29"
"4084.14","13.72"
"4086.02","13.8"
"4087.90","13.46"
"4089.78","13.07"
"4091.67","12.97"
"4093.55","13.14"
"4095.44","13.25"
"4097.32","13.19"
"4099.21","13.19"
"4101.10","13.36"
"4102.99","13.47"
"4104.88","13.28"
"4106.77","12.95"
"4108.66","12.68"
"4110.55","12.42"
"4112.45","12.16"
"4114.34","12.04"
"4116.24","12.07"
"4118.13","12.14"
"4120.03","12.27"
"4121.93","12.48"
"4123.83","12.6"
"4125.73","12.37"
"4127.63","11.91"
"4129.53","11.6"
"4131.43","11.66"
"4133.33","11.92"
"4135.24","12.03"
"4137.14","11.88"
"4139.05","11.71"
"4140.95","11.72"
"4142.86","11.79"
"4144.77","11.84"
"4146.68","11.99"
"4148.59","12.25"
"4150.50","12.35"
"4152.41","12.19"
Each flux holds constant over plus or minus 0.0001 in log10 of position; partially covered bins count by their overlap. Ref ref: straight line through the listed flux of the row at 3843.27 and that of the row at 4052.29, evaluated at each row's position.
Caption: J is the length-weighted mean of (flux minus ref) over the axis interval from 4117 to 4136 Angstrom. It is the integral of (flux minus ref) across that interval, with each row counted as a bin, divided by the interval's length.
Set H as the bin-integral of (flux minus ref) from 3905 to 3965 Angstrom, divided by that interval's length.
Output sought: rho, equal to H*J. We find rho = 0.03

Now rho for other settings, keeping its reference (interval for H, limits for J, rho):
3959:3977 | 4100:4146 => 0.00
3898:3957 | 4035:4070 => -0.22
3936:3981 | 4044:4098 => -0.21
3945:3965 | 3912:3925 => 0.24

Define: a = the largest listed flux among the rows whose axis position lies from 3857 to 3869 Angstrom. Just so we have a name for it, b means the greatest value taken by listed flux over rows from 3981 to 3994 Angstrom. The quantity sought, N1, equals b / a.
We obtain 0.67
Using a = 18.54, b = 12.39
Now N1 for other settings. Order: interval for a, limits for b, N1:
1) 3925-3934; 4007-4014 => 0.99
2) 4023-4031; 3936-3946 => 1.01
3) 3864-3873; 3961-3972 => 0.76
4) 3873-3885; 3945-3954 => 0.84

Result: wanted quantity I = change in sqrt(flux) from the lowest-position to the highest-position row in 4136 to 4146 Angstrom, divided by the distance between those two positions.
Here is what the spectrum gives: -0.001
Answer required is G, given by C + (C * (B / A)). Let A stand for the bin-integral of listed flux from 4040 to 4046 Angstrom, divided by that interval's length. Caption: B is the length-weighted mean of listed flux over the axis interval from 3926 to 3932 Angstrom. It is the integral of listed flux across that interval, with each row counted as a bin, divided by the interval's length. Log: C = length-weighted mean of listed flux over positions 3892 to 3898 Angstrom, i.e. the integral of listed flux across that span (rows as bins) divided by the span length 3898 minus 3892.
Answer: 29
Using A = 13.2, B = 12.93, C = 14.7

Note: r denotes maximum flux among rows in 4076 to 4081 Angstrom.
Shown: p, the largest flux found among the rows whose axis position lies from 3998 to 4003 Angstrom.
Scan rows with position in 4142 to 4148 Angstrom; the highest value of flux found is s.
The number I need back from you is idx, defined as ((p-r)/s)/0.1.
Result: -0.5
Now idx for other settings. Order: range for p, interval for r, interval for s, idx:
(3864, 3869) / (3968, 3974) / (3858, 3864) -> 2.9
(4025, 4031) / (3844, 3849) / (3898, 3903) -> -1.8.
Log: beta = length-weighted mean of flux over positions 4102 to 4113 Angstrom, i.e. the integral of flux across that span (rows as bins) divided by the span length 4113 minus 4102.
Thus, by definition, 12.8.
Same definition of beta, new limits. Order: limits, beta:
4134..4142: 11.8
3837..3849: 14.1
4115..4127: 12.3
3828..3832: 13.5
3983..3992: 11.6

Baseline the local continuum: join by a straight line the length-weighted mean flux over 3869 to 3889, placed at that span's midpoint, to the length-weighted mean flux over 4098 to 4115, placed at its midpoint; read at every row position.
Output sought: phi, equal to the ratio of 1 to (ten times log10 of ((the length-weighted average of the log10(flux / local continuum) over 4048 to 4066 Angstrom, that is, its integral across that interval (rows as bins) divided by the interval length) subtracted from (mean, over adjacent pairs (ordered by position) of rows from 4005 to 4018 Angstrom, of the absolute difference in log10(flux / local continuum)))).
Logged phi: -0.061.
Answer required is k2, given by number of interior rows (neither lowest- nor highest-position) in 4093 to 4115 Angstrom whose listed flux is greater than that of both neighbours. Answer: 2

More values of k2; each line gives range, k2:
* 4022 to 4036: 0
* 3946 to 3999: 3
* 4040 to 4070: 2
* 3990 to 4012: 2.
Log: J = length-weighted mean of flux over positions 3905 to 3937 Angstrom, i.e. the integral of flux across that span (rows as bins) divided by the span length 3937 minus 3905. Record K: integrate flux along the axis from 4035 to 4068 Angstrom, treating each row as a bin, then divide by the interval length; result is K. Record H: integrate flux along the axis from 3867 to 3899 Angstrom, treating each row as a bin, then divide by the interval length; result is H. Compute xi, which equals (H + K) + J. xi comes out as 40.8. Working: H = 15.0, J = 12.8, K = 13.0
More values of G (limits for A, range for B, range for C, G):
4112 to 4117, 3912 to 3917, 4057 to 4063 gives 26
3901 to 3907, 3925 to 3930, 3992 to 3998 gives 25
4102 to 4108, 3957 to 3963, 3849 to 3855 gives 28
